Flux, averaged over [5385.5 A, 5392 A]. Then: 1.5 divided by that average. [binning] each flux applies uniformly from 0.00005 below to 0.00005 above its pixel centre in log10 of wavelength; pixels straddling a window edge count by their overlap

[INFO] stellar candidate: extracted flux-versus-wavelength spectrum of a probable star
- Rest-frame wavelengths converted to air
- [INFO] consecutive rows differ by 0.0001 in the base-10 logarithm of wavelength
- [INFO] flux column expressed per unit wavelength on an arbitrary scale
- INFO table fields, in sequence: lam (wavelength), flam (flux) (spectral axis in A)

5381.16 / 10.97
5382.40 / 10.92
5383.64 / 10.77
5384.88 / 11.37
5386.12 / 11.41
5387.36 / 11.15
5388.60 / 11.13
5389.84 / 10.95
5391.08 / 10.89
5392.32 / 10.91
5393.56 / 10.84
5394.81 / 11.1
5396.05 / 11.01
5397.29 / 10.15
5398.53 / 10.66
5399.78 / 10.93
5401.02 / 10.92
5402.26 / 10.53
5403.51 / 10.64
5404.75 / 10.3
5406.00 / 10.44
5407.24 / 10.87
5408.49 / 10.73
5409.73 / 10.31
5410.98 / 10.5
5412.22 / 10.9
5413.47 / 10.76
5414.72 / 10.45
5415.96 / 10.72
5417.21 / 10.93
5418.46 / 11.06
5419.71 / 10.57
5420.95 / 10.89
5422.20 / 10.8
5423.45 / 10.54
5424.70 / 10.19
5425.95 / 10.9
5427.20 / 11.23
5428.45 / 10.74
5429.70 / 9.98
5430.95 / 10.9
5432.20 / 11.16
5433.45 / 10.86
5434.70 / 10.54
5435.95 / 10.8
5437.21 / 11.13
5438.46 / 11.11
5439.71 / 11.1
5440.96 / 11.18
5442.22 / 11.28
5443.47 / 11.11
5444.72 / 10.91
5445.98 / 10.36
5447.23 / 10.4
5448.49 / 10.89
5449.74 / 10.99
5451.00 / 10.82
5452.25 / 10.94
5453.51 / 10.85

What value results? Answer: 0.1351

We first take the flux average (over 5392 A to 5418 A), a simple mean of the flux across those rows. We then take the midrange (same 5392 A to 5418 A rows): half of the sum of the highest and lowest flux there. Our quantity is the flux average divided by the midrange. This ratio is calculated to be 1.01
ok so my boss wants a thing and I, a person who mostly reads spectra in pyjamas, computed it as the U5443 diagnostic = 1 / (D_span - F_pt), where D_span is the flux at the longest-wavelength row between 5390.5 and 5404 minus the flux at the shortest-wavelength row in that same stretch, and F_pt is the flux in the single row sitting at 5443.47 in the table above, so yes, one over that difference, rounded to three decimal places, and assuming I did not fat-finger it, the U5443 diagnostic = -0.088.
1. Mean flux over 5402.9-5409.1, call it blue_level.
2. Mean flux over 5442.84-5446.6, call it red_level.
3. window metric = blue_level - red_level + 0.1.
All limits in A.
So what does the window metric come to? -0.10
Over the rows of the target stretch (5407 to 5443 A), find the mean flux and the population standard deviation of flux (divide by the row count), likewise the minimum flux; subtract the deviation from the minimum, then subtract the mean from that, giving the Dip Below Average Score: -1.1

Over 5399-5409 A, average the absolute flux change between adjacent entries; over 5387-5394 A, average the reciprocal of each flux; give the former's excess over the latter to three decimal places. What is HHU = 0.132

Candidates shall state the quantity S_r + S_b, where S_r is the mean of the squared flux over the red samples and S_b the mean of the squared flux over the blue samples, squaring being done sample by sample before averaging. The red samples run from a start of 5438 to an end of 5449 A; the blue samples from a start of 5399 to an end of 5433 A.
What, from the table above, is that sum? 234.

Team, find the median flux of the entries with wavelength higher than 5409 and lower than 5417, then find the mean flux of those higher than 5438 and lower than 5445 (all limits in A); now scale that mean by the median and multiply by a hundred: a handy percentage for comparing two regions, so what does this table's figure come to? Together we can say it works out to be 105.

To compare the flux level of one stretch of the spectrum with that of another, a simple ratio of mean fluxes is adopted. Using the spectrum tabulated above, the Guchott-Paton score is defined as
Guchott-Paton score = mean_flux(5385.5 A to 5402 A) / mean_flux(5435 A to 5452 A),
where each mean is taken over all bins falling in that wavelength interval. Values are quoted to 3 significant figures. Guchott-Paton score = 1.00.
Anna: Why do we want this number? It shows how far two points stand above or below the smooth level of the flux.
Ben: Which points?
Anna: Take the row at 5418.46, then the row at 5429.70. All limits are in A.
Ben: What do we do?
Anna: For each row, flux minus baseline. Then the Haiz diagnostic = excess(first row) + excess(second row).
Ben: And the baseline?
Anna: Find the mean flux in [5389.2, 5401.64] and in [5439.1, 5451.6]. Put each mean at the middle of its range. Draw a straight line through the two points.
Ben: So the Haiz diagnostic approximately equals -0.7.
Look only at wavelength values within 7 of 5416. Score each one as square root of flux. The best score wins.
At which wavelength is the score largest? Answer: 5418.46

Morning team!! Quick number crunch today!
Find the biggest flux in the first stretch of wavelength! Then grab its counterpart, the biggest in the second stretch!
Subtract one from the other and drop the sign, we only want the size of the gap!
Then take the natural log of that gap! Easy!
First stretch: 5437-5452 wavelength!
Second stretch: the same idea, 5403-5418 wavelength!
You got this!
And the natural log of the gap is -1.0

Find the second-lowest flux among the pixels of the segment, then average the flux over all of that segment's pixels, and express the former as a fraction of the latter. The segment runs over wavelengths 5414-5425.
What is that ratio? 0.98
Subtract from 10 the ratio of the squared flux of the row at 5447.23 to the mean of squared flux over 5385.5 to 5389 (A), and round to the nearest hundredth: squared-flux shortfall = 9.14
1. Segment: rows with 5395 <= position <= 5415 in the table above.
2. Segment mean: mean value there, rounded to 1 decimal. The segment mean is 10.6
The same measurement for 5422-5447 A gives 10.8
